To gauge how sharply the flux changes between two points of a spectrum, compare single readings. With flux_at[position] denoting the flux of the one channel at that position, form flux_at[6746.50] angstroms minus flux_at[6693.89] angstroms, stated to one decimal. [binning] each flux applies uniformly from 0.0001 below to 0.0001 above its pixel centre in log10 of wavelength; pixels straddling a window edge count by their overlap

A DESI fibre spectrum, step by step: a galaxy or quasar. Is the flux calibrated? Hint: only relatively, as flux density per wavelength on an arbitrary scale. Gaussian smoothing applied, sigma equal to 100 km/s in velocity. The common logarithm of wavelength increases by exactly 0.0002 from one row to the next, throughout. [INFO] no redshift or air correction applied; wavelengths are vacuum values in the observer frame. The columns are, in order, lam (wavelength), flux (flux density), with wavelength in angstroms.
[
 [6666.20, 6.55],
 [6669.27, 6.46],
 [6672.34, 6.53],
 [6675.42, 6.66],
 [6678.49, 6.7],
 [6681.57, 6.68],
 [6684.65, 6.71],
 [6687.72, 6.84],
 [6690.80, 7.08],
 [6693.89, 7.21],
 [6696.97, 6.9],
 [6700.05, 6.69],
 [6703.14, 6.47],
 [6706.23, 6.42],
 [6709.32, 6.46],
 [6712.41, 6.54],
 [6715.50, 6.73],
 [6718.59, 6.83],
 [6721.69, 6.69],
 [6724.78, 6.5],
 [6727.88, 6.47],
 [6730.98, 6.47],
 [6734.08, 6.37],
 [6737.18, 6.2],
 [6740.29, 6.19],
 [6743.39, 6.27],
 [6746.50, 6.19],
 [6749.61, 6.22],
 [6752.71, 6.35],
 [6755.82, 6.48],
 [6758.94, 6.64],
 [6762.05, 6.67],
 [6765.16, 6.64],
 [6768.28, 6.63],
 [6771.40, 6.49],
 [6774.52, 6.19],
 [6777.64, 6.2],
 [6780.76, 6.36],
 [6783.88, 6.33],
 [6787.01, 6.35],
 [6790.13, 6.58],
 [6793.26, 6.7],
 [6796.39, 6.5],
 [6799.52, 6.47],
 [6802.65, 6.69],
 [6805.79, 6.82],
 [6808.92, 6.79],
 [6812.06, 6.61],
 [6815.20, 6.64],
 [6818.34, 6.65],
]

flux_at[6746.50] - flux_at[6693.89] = -1.0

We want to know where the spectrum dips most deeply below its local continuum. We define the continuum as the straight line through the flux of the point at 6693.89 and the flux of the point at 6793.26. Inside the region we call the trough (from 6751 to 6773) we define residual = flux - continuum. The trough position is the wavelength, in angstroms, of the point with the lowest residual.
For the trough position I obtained 6752.71 angstroms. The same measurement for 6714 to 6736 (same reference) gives 6734.08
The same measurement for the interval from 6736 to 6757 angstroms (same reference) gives 6737.18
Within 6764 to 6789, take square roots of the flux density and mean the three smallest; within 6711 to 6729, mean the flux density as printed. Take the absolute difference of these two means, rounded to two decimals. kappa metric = 4.13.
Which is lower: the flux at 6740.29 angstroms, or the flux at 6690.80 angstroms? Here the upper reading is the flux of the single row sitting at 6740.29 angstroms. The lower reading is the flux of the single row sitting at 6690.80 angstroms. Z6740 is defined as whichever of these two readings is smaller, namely 6.19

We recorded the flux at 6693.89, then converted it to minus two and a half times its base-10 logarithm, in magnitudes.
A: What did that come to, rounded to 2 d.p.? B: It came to -2.14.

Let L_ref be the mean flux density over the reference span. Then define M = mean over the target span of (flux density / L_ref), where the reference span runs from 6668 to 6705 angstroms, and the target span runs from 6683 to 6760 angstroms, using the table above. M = 0.972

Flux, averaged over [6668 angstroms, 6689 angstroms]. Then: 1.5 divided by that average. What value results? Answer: 0.2254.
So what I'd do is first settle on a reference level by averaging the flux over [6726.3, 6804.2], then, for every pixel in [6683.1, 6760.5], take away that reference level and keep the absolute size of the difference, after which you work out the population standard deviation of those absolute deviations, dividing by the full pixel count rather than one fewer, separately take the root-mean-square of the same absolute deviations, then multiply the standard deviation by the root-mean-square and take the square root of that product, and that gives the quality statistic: 0.24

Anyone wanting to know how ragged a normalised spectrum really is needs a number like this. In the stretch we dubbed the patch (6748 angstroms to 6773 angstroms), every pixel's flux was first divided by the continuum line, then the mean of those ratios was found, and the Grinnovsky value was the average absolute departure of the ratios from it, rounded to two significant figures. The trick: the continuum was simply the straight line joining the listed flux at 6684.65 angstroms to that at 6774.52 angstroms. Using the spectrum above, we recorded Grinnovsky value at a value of 0.025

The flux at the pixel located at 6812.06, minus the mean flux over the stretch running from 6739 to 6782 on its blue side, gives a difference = 0.2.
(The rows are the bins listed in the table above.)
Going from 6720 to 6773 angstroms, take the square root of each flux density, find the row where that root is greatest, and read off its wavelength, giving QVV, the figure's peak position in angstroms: 6721.69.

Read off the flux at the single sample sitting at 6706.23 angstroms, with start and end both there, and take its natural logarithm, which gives 1.86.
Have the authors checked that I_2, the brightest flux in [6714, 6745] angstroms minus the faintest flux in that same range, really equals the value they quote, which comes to 0.64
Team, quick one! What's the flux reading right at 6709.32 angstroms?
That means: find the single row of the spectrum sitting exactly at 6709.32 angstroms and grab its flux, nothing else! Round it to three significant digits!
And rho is 6.46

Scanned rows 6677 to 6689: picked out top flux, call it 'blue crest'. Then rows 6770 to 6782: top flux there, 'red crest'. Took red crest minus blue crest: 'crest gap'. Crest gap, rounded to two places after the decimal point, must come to -0.35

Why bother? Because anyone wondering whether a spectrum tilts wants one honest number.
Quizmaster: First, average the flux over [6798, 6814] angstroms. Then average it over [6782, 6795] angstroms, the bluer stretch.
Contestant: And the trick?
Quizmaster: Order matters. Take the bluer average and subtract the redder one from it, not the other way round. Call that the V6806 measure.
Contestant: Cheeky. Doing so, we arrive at -0.19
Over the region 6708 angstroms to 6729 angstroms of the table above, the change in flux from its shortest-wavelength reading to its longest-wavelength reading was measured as 0.0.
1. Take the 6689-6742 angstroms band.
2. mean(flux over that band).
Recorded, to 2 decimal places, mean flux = 6.60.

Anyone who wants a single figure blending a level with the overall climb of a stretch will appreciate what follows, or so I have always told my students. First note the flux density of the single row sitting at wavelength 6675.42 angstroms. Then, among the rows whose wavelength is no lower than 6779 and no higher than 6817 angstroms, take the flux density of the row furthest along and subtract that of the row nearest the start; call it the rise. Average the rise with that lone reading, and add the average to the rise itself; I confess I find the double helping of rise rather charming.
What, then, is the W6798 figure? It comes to 3.75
